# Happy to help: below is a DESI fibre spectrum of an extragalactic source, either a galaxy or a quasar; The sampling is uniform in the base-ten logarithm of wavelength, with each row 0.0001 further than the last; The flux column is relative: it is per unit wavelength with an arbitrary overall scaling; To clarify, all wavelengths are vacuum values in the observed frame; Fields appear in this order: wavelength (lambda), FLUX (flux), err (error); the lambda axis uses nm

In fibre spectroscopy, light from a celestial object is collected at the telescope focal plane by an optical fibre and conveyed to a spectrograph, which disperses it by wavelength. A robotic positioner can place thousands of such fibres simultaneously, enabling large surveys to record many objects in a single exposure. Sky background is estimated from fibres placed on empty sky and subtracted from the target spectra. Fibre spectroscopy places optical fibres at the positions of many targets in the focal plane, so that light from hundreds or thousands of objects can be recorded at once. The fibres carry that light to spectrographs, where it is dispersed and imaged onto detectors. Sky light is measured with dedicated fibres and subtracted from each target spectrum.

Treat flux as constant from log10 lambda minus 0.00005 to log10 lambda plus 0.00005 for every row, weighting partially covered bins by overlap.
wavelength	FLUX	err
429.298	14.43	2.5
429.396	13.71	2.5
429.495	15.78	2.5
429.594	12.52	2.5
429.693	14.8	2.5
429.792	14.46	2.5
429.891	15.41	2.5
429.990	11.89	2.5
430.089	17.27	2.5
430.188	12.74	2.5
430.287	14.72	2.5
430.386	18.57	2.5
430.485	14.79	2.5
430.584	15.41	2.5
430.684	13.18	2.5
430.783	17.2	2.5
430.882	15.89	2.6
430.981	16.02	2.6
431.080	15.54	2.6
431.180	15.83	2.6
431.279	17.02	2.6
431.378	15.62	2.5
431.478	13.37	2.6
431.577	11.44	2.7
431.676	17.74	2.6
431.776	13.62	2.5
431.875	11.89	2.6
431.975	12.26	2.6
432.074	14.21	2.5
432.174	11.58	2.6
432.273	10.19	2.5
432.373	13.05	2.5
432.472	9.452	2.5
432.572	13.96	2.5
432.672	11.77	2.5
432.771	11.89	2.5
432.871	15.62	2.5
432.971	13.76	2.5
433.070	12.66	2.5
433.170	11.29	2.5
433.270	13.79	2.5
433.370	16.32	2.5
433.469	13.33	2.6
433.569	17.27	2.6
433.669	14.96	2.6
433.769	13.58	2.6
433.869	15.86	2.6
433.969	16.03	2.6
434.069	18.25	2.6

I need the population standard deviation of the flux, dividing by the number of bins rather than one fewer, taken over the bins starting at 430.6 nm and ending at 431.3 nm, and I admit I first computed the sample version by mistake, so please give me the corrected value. 1.22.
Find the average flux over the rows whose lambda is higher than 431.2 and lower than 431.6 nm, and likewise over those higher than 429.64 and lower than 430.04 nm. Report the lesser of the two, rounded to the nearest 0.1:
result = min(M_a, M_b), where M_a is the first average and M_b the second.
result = 14.1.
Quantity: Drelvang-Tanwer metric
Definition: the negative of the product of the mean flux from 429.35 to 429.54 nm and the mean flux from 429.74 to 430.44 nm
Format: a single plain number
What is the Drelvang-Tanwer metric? -221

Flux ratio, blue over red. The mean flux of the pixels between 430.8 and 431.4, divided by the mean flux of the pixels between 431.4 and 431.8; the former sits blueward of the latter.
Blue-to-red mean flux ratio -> 1.14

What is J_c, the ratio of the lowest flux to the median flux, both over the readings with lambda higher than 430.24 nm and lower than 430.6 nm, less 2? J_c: -1.03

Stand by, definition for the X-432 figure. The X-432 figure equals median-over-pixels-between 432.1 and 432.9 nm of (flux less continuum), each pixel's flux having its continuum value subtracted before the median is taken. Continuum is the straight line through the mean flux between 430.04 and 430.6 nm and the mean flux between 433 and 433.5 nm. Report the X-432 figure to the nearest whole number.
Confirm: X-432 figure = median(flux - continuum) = -2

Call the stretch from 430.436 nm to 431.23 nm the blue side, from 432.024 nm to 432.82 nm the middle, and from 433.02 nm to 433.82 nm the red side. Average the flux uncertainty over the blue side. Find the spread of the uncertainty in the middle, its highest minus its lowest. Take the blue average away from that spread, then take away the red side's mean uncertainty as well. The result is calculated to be -5.00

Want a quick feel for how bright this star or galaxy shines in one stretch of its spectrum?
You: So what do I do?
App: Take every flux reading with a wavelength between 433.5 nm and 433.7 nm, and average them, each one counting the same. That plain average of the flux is 16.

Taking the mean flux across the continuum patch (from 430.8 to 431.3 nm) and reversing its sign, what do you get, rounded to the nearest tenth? -16.1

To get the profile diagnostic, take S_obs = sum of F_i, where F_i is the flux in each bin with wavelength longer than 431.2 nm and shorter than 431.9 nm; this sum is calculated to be 101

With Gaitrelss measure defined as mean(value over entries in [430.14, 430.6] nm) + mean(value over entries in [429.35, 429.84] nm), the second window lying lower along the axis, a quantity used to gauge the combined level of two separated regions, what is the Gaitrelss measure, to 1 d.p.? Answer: 29.5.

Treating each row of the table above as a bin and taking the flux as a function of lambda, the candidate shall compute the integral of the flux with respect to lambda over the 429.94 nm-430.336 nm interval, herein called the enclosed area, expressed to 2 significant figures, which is 5.6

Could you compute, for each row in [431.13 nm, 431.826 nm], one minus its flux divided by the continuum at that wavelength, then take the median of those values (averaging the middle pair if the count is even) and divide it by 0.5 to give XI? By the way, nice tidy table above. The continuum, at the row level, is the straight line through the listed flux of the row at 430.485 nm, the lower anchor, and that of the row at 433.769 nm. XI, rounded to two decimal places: -0.16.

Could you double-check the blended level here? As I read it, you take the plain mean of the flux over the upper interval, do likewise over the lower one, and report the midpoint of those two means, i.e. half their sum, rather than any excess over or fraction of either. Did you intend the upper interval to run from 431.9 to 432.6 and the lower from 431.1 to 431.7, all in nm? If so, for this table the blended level 13.6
